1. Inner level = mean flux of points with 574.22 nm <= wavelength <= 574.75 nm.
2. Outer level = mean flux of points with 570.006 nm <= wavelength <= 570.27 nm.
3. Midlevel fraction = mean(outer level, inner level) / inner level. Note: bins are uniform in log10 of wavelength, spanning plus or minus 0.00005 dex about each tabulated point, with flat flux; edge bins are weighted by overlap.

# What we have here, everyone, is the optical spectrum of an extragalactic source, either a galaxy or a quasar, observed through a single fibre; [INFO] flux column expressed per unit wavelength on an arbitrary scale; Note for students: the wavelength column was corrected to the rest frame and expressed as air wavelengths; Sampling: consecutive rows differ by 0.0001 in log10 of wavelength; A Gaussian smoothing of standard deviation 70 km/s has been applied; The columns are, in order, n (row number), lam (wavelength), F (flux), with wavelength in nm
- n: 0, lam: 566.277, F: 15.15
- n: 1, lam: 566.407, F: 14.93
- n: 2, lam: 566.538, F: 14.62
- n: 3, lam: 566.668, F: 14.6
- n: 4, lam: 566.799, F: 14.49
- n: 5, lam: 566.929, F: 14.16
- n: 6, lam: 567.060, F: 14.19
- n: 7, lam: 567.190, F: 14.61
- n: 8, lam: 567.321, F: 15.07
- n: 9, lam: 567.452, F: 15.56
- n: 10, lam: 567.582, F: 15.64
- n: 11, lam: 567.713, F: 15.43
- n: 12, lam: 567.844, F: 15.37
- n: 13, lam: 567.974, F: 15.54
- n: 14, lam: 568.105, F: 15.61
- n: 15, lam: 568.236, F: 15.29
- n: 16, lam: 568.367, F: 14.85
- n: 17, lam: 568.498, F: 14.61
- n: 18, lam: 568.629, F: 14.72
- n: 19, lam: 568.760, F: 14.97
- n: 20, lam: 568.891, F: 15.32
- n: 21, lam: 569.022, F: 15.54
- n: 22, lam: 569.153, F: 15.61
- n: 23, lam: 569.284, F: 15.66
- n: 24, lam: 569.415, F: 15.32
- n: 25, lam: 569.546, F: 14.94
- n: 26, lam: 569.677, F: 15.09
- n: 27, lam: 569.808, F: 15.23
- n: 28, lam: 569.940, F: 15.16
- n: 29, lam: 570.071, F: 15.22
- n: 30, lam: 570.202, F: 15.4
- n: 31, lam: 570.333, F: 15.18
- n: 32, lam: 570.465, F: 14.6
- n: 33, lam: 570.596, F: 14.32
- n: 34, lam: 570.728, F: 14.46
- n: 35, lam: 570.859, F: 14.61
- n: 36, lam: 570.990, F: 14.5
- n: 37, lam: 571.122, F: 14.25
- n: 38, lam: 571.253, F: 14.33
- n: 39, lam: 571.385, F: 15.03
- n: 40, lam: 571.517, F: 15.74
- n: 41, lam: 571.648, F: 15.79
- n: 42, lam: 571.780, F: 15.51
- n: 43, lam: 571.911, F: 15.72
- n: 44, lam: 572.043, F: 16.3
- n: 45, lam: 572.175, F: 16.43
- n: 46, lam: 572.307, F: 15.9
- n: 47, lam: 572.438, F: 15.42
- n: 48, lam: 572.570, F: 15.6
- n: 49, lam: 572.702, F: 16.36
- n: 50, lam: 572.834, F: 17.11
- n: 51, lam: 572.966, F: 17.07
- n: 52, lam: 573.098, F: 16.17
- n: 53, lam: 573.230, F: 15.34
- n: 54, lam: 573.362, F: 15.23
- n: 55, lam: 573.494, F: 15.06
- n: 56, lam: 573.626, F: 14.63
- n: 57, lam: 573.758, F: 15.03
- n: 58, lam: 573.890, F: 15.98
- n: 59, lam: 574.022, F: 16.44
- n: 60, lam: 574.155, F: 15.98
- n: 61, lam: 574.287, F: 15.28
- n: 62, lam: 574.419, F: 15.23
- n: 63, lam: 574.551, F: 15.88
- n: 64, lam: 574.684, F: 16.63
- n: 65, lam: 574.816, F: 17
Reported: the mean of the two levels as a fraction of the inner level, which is 0.99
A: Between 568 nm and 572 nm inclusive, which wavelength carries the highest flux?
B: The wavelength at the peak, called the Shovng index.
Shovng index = 571.648 nm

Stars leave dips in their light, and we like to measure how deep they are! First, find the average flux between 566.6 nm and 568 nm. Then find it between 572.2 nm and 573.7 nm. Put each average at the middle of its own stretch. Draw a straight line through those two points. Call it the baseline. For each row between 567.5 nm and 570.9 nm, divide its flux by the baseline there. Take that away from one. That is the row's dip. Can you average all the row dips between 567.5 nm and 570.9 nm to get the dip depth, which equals 0.007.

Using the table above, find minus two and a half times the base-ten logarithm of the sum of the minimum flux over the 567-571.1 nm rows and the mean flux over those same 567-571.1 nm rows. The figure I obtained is -3.666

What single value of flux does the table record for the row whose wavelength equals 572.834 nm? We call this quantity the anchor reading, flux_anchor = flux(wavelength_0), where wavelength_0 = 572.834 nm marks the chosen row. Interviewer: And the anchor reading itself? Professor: 17.11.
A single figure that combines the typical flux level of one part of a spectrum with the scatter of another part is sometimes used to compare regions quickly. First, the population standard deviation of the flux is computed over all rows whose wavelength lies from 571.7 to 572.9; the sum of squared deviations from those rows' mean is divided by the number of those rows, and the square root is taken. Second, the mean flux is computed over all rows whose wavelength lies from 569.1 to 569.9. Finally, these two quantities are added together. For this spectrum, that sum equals 15.8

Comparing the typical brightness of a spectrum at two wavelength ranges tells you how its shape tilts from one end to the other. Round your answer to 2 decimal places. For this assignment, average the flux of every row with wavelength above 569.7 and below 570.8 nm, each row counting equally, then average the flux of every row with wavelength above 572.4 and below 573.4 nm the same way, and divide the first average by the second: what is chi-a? 0.93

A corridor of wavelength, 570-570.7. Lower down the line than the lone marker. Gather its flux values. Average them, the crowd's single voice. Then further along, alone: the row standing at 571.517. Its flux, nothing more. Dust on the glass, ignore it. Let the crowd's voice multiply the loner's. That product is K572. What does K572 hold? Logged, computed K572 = 235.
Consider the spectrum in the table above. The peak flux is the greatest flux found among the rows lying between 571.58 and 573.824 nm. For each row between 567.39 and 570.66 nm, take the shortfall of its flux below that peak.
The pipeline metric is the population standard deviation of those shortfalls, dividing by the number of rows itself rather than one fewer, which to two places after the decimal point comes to 0.36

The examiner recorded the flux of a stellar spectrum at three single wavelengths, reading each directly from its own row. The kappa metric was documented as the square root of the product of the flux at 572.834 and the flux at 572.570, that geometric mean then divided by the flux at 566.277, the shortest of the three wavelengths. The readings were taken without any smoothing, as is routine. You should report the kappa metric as 1.08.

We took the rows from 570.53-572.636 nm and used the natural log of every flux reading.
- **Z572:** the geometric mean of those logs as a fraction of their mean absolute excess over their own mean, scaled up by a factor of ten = 634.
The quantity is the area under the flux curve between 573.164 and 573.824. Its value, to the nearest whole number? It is 10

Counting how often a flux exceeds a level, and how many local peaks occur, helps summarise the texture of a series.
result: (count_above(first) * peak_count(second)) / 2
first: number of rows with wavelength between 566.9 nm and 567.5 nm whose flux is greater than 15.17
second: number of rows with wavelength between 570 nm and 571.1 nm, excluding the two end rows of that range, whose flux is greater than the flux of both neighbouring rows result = 1.0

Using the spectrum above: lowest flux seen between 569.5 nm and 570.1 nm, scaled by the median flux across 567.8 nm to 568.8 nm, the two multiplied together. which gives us 226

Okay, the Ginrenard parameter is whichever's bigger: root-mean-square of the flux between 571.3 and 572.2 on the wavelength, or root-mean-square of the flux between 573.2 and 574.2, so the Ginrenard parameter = 15.79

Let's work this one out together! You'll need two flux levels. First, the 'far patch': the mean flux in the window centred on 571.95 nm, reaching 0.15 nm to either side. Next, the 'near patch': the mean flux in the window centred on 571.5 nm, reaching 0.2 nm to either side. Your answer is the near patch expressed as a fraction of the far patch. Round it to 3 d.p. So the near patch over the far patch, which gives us 0.969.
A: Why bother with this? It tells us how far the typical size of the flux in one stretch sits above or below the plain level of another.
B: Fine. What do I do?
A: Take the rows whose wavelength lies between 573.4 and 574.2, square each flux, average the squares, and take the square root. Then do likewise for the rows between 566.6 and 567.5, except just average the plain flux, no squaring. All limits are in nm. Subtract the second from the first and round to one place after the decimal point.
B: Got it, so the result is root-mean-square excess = 0.9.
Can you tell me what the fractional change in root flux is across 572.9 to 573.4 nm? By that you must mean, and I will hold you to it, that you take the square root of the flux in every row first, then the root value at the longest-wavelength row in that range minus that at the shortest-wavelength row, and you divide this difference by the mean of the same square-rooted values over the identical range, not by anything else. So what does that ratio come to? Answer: -0.057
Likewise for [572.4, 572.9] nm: 0.052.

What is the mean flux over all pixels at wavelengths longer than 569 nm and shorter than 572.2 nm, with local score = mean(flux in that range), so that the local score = 15.2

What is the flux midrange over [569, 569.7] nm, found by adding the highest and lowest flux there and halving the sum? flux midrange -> 15.3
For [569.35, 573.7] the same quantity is 15.7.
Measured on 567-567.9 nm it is 14.9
